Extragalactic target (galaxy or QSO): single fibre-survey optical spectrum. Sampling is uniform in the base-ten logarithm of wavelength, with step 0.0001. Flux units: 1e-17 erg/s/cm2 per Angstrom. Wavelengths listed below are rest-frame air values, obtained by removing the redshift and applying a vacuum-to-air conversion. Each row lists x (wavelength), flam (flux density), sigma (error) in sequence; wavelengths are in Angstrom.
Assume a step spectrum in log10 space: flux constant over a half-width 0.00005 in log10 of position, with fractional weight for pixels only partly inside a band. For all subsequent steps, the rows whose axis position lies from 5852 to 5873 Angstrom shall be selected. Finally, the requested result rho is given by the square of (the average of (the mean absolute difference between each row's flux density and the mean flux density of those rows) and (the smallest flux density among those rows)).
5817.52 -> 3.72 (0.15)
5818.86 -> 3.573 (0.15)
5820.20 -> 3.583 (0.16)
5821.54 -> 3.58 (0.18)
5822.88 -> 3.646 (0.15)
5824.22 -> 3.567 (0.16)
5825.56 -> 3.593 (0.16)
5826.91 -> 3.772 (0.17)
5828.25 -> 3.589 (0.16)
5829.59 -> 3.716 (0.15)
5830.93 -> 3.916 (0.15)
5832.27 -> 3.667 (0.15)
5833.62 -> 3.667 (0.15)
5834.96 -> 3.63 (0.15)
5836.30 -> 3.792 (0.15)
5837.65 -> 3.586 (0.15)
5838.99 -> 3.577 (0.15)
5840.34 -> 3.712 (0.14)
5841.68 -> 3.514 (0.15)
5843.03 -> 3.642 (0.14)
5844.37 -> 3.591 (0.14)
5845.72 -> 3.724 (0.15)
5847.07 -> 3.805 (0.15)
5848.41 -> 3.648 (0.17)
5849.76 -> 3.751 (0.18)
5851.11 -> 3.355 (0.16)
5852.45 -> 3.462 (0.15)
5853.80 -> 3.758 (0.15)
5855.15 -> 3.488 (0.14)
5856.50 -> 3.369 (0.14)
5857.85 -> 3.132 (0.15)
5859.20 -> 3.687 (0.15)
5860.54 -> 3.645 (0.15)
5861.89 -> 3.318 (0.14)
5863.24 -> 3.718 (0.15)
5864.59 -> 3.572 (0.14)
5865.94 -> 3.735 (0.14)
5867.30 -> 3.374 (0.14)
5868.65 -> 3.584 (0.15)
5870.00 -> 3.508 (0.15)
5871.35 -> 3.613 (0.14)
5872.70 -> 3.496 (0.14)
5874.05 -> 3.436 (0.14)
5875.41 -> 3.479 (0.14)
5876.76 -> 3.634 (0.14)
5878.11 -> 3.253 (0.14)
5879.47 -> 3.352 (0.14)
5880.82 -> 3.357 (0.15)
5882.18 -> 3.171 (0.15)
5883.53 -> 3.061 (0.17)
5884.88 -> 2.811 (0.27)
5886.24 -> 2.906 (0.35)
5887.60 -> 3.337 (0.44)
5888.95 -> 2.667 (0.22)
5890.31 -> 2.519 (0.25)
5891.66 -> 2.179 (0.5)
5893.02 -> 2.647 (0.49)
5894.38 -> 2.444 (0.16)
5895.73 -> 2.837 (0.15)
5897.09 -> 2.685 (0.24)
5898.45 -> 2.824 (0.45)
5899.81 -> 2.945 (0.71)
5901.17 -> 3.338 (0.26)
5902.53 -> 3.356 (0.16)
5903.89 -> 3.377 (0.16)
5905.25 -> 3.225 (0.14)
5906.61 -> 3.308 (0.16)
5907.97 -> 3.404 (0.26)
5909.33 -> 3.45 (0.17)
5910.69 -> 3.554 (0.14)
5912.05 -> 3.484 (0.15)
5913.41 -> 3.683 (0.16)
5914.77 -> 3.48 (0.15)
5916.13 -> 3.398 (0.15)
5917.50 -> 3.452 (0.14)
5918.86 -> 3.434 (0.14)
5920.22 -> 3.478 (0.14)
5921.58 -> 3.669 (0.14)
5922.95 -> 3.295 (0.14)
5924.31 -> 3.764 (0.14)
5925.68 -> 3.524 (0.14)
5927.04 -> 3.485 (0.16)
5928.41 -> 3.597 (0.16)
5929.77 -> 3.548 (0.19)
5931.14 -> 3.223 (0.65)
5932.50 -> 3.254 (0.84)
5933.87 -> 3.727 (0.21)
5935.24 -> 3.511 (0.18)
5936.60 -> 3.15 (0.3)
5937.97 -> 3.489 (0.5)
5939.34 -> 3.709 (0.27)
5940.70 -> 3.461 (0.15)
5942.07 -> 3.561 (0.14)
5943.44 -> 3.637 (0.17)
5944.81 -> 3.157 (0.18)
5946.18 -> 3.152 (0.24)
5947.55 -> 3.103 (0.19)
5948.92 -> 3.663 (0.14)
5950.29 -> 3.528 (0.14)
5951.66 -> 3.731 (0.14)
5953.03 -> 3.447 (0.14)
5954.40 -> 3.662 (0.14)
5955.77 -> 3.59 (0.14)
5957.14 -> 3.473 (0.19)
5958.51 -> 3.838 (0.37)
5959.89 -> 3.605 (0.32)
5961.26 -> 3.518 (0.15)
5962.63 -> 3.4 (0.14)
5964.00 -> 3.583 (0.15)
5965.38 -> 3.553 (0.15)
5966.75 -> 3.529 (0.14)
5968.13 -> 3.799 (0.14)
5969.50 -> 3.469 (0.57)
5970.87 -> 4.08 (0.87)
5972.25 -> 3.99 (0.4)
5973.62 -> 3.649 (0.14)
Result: 2.67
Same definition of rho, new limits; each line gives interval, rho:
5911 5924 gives 2.86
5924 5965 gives 2.64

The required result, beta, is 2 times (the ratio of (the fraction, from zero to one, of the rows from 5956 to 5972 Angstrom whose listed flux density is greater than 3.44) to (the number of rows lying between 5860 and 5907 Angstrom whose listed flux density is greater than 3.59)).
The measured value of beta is 0.4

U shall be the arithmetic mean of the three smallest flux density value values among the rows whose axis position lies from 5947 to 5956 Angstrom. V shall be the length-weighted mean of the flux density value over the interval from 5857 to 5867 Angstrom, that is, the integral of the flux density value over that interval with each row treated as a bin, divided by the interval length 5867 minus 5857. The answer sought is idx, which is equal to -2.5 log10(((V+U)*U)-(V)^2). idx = -2.57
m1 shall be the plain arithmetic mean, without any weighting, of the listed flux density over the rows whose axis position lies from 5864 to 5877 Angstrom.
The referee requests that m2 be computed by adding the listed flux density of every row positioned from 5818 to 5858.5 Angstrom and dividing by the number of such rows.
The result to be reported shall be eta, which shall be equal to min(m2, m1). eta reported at 3.54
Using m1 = 3.54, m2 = 3.61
